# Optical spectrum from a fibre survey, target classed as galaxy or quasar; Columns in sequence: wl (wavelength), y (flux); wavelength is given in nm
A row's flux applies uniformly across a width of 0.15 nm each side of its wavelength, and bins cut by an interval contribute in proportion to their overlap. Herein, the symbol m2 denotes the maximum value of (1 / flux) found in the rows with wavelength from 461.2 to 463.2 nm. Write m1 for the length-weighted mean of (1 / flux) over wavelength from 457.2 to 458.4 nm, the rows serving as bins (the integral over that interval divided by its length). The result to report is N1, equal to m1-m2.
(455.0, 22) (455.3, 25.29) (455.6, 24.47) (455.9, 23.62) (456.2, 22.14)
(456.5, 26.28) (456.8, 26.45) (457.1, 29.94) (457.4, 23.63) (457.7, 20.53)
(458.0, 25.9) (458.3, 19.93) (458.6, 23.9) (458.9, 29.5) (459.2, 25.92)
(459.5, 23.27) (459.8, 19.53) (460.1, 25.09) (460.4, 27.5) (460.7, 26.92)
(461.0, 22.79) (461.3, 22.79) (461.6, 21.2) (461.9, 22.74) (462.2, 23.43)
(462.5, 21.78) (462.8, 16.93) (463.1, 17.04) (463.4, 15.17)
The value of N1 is -0.015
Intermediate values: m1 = 0.0443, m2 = 0.059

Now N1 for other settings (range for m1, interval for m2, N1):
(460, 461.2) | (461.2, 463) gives -0.020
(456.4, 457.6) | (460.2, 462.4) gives -0.009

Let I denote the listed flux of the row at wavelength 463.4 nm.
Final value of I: 15.17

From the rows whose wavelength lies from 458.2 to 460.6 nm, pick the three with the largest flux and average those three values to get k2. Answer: 27.6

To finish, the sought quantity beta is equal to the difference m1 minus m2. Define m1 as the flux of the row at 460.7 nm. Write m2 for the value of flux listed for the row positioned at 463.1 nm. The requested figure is 10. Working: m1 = 26.92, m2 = 17.04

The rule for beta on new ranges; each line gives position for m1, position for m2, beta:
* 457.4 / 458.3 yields 4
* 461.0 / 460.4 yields -5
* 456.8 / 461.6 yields 5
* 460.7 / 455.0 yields 5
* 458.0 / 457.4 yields 2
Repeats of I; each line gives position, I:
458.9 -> 29.5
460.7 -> 26.92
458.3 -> 19.93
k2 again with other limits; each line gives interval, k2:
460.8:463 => 23.0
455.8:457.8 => 27.6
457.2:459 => 26.4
